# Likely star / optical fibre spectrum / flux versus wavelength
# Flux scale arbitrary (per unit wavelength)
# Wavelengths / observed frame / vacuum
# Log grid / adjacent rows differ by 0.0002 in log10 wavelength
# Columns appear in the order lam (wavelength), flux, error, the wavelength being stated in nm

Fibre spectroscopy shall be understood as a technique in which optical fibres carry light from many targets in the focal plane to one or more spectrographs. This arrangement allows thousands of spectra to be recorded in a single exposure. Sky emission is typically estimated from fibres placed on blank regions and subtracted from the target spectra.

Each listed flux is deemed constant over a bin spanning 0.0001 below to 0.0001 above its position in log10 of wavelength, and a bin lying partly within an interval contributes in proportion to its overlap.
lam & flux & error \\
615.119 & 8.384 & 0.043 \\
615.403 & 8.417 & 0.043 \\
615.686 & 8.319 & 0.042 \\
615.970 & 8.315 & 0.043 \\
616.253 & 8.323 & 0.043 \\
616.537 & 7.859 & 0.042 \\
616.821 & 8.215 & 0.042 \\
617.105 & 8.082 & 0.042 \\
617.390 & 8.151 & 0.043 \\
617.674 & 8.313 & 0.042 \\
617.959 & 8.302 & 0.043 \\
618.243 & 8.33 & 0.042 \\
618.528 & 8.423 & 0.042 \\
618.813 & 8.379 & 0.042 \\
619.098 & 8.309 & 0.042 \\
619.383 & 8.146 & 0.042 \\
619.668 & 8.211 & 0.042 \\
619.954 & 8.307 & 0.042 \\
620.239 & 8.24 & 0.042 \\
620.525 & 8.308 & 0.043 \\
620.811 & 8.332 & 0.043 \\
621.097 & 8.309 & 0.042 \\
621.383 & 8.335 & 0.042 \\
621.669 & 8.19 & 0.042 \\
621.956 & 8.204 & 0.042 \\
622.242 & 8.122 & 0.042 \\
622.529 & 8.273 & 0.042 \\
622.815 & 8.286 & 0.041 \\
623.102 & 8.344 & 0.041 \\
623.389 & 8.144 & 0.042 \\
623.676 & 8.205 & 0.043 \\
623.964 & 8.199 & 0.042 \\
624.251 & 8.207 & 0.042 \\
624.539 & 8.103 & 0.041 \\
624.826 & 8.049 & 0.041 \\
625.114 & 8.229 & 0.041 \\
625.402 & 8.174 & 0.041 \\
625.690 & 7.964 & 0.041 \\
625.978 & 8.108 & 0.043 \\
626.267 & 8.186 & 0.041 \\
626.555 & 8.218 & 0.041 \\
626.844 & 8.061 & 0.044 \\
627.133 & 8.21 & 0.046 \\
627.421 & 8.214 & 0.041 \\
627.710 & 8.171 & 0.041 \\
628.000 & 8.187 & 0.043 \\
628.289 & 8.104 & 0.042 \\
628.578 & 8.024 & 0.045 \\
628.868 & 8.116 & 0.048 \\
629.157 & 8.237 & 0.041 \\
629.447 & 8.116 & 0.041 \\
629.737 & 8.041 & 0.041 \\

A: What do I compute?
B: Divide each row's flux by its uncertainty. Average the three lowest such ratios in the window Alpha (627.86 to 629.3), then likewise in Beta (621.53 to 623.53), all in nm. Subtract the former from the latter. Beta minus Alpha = 15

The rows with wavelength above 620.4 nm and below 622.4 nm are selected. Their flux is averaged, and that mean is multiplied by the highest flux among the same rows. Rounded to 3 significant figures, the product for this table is 68.8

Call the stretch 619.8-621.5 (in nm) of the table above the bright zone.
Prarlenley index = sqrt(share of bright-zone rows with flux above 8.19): 1.00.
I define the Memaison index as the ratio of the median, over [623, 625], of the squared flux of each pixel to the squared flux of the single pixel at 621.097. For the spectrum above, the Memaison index 0.97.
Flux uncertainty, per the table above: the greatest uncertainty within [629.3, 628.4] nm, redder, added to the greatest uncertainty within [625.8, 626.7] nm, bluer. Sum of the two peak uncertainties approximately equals 0.0910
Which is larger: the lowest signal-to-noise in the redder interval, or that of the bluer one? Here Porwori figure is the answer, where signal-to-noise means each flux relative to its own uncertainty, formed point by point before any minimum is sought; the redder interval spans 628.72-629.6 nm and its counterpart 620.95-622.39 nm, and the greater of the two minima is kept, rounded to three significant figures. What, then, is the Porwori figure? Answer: 193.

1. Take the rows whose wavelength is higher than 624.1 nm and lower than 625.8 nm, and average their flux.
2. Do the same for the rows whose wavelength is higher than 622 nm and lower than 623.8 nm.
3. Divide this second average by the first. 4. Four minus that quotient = 2.987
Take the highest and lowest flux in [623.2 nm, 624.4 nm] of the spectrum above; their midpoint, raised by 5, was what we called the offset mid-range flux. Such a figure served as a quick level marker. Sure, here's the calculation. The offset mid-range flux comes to 13.2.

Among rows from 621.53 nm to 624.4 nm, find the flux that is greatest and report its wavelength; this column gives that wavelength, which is 623.102 nm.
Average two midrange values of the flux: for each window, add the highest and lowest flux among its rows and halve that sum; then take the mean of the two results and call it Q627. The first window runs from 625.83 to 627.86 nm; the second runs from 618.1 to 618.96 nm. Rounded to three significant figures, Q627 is 8.26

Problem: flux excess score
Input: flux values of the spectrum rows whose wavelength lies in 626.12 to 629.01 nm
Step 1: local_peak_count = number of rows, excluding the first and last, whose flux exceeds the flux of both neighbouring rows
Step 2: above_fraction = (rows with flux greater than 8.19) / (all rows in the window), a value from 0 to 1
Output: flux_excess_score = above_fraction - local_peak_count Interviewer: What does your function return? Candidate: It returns -2.7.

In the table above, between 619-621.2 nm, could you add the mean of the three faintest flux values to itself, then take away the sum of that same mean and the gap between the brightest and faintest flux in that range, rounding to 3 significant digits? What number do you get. 8.01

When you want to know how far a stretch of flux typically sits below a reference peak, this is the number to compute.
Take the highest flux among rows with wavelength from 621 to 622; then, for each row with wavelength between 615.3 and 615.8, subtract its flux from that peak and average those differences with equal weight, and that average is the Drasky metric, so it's -0.03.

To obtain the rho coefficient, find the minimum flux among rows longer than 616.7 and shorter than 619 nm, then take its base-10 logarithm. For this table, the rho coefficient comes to 0.908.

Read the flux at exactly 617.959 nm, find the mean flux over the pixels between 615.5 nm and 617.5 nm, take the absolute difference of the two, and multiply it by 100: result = 12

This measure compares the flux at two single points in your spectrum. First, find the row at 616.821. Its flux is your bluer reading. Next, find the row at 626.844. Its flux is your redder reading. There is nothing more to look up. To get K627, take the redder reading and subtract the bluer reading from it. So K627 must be -0.15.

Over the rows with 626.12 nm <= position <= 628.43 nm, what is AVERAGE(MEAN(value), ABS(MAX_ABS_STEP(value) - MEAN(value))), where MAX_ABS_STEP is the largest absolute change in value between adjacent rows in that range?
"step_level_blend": 8.09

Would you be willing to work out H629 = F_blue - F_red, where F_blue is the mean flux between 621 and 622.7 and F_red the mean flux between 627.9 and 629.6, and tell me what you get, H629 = 0.11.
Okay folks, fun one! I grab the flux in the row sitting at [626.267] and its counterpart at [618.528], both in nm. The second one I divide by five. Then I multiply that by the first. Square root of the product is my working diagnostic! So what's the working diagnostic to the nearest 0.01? 3.71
